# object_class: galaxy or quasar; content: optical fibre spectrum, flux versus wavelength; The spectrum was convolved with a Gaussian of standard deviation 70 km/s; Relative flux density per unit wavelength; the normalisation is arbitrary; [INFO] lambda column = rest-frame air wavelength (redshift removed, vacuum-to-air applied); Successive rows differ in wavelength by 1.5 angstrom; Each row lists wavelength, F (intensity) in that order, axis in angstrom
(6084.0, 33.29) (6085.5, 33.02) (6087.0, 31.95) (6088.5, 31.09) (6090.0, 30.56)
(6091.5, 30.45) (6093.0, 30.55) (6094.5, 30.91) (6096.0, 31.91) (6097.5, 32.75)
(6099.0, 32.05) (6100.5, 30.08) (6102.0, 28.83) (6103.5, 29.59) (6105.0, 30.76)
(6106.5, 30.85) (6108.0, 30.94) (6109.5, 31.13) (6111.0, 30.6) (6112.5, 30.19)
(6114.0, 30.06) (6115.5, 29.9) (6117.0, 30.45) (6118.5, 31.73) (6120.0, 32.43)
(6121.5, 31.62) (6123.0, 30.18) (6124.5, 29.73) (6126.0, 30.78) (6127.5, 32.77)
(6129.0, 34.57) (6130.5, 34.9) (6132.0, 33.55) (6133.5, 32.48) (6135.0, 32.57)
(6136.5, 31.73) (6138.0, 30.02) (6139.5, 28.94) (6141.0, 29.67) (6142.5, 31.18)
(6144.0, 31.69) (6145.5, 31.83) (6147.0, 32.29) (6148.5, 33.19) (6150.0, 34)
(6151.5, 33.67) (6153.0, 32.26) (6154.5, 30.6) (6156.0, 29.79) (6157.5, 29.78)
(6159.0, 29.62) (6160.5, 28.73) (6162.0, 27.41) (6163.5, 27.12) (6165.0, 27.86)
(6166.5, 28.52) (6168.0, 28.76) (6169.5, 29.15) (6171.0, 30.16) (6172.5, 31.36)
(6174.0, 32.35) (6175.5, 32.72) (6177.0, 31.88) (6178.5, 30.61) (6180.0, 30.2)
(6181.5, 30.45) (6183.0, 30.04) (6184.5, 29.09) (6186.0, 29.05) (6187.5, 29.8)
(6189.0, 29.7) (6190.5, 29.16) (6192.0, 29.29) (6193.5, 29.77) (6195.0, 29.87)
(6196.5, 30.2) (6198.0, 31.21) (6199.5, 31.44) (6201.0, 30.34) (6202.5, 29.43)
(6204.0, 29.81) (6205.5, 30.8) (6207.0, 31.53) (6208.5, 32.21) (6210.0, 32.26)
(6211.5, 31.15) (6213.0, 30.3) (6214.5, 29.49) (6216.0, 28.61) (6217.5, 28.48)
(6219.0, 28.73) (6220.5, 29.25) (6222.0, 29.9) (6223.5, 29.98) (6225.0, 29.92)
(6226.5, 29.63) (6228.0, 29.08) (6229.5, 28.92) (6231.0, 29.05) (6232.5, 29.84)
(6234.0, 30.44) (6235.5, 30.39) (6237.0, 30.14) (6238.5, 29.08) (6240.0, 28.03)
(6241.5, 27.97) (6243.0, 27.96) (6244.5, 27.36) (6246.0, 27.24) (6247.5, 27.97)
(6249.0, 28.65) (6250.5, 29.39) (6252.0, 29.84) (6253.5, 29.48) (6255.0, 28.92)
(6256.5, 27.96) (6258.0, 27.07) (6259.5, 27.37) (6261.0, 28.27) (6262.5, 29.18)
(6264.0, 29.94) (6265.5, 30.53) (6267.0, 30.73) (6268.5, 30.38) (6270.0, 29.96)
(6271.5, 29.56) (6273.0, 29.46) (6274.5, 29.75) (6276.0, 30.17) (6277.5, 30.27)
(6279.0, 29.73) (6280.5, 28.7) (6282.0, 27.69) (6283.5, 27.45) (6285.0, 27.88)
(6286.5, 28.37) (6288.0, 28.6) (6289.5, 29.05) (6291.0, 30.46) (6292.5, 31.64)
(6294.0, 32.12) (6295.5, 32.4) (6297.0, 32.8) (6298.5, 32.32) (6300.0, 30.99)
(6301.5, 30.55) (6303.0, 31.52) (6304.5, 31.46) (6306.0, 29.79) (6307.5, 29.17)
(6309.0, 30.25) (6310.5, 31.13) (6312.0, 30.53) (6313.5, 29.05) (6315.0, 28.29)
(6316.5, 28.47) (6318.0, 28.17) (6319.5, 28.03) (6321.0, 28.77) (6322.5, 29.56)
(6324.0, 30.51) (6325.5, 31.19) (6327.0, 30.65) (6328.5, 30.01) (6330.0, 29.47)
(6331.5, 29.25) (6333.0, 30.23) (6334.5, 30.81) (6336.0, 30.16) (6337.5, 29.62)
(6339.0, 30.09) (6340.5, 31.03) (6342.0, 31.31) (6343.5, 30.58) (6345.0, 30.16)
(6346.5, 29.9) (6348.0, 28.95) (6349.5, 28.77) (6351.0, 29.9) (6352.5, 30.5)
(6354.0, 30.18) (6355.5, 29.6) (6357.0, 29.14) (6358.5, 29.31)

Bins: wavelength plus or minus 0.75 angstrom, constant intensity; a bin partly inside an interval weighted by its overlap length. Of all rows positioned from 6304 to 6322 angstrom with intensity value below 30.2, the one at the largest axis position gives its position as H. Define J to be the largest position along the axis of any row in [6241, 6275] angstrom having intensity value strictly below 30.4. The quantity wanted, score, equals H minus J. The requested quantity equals 46.5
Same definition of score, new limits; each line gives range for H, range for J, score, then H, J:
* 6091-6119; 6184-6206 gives -88.5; 6115.5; 6204.0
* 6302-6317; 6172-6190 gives 127.5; 6316.5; 6189.0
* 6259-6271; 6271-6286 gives -15.0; 6270.0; 6285.0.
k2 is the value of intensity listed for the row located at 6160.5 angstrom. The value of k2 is 28.73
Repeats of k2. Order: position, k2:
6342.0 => 31.31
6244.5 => 27.36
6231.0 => 29.05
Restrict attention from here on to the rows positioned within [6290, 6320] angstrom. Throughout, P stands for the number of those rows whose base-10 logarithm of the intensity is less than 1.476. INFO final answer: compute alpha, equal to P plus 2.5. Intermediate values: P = 7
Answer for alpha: 9.5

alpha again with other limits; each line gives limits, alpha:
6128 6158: 6.5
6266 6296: 13.5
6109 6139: 4.5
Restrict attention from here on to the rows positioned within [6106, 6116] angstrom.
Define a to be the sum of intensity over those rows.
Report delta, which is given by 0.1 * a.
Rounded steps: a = 214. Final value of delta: 21.4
